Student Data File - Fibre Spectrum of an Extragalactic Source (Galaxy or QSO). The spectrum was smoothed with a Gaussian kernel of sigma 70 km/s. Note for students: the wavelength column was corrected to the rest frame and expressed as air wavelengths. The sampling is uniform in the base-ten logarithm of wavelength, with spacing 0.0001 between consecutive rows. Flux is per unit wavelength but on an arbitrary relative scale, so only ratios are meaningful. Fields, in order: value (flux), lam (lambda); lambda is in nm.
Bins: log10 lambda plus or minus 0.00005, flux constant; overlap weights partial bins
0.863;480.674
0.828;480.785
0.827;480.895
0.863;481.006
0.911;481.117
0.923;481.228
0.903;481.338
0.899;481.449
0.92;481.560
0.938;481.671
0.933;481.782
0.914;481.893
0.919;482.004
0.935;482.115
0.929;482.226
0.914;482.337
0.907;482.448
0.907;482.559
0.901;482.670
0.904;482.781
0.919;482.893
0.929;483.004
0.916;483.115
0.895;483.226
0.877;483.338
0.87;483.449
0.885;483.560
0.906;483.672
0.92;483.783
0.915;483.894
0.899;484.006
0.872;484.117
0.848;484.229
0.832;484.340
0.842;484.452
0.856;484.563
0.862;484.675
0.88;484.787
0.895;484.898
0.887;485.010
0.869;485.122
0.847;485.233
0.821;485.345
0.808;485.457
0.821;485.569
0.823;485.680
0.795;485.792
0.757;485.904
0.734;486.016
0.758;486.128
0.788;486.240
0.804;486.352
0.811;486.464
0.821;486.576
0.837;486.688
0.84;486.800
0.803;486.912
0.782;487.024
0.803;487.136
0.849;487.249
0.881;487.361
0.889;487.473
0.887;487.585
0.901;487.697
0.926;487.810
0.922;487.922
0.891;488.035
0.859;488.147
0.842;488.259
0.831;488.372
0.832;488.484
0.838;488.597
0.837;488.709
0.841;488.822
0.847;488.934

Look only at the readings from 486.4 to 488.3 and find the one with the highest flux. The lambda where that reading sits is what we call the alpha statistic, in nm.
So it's 487.810 nm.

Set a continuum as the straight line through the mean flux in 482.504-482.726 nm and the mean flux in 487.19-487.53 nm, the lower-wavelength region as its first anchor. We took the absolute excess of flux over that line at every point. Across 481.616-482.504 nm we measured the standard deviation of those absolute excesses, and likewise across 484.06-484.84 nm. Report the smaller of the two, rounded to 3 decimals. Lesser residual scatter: 0.010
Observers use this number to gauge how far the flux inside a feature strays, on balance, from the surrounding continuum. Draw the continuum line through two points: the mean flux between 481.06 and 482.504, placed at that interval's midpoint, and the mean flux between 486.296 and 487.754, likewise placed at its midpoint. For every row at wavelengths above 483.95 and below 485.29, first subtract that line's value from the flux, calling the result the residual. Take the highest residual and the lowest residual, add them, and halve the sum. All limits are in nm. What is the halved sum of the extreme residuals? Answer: -0.012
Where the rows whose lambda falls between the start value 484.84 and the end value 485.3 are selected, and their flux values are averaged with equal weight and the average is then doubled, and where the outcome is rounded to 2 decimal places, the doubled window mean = 1.75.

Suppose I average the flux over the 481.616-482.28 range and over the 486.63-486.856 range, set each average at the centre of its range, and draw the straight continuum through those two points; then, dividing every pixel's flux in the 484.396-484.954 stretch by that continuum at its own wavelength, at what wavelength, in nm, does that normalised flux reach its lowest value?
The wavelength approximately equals 484.452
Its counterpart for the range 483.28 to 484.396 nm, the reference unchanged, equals 484.340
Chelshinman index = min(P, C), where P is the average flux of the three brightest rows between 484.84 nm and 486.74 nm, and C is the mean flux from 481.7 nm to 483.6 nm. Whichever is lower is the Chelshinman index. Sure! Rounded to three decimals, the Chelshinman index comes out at 0.884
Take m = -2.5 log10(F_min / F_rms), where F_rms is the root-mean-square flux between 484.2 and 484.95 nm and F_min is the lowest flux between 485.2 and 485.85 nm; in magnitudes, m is 0.08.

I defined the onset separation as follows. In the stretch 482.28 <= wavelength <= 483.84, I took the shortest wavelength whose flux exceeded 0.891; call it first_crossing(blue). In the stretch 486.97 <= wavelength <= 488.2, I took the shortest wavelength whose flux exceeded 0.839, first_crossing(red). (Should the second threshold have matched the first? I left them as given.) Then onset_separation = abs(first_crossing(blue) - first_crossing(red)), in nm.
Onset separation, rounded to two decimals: 4.91 nm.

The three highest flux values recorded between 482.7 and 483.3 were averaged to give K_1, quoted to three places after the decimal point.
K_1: 0.921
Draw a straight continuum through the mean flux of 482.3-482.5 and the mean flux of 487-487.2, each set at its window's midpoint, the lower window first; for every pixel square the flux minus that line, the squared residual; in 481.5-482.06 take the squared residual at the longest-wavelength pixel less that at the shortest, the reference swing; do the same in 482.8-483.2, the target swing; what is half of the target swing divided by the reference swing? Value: -0.4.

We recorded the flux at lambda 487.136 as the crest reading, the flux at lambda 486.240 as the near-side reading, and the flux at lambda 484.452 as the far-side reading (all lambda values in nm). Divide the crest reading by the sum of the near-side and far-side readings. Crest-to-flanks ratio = 0.49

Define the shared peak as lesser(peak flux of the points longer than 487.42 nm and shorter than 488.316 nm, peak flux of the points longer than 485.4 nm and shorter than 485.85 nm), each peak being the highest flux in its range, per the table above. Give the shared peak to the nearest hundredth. 0.82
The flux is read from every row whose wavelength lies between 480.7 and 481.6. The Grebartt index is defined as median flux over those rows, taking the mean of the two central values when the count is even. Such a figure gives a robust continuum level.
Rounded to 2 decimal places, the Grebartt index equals 0.90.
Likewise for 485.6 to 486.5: 0.79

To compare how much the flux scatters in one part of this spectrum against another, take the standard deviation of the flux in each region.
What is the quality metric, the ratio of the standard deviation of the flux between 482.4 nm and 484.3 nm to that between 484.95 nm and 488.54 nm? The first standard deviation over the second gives 0.45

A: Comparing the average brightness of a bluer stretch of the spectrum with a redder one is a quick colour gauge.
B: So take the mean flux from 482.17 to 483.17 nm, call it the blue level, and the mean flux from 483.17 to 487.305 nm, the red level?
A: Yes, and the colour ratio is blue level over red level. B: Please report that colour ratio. 1.09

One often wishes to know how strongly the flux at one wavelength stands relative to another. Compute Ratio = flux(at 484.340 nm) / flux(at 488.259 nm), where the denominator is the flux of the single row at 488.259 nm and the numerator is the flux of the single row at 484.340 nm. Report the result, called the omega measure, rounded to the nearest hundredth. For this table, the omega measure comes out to 0.99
